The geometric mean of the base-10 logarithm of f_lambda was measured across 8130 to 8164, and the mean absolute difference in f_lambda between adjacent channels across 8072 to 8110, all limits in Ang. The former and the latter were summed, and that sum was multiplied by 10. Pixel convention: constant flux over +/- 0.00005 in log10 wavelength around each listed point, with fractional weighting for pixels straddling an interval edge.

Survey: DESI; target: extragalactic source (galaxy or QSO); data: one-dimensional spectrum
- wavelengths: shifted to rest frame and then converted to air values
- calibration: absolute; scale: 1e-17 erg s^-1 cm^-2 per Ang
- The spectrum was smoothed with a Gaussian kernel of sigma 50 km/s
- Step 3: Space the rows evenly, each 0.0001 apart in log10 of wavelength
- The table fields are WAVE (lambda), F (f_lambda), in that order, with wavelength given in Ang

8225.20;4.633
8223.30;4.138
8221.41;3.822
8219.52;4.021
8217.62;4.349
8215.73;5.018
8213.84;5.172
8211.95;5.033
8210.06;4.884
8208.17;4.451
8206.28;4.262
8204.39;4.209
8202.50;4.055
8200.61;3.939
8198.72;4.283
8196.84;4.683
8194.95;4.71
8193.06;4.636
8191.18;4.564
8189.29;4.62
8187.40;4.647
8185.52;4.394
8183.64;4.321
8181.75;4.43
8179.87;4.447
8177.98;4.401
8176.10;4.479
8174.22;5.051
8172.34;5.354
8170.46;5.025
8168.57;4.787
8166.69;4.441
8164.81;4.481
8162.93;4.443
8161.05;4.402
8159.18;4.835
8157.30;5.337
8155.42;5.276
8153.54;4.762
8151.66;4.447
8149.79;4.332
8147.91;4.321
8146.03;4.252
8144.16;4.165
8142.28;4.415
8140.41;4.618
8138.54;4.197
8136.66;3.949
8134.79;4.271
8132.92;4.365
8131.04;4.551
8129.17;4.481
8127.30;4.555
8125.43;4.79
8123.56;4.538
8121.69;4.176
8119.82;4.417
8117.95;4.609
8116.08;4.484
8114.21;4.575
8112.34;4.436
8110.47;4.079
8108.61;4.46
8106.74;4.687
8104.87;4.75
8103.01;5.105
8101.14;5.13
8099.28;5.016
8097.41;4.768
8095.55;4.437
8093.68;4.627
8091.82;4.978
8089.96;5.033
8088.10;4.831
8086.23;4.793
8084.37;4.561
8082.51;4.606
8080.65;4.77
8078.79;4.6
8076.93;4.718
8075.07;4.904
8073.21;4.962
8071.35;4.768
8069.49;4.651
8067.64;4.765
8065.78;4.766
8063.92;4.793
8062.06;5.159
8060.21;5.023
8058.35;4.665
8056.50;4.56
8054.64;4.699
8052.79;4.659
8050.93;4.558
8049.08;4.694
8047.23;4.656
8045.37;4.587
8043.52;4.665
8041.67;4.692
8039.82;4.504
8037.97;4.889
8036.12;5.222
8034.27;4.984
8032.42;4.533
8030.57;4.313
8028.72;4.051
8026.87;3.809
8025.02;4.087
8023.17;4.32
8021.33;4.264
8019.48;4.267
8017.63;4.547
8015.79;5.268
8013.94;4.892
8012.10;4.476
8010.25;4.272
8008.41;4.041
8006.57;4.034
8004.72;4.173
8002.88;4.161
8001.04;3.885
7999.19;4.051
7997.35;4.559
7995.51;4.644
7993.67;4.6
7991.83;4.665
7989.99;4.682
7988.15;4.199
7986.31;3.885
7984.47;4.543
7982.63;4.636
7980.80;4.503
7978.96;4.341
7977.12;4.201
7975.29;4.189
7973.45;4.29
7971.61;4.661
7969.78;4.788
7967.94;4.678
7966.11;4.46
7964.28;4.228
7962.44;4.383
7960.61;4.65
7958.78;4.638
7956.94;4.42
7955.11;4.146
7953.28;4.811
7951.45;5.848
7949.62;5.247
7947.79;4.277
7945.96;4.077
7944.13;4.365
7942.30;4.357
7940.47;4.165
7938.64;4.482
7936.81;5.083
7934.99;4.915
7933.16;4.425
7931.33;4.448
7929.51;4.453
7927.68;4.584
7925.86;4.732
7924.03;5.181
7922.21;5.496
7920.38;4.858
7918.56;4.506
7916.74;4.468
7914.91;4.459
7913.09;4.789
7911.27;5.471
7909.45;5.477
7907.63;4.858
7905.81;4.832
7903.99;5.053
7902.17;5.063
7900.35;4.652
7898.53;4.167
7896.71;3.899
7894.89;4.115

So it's 8.2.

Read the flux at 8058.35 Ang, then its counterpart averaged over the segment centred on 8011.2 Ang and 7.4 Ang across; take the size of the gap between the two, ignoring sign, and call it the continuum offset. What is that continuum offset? 0.24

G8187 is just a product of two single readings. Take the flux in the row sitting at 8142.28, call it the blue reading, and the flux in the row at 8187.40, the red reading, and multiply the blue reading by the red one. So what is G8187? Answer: 20.5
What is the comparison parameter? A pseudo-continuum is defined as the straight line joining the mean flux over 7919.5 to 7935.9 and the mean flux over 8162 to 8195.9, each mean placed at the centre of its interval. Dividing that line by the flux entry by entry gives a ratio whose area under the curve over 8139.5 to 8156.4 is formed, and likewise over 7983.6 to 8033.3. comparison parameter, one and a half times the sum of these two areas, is 108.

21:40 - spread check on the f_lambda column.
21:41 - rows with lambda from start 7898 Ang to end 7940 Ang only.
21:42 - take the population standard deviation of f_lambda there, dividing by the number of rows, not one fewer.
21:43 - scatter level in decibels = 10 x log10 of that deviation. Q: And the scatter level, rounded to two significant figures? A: -4.4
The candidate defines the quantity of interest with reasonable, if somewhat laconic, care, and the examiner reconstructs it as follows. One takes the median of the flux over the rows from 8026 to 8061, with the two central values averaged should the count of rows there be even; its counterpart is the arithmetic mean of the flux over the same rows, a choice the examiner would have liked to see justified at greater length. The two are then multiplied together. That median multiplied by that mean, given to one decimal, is 21.5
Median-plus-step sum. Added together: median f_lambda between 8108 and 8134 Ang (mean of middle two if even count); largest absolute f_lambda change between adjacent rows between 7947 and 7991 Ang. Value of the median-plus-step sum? 5.5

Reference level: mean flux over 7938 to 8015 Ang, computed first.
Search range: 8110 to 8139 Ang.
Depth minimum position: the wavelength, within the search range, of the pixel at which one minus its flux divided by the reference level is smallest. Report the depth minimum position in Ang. 8125.43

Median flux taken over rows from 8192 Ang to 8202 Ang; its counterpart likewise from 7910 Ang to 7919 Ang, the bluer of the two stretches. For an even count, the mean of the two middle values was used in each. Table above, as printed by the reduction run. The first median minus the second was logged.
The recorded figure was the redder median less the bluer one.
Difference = 0.13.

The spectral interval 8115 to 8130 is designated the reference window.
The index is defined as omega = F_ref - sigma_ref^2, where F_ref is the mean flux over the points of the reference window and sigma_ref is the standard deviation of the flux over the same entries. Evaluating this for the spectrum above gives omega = 4.48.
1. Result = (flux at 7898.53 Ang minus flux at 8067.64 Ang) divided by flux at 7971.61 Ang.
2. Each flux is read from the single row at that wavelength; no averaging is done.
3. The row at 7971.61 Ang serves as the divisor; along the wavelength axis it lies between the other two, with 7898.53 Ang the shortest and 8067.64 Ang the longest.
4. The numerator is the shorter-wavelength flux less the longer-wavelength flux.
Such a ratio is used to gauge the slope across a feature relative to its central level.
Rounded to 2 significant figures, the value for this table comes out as -0.13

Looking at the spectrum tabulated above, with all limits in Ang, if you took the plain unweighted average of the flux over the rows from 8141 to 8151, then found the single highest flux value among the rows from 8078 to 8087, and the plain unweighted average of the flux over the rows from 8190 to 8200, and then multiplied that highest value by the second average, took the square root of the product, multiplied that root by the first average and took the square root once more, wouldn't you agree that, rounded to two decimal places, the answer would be 4.49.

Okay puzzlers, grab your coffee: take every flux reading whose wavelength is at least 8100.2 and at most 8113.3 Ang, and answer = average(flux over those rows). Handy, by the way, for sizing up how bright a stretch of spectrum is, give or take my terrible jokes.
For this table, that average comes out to 4.7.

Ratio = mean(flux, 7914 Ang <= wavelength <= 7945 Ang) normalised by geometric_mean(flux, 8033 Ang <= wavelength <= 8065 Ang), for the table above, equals 0.98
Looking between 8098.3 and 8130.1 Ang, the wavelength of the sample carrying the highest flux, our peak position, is 8101.14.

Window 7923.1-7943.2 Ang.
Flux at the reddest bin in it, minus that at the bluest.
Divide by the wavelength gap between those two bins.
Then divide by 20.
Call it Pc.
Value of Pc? -0.0023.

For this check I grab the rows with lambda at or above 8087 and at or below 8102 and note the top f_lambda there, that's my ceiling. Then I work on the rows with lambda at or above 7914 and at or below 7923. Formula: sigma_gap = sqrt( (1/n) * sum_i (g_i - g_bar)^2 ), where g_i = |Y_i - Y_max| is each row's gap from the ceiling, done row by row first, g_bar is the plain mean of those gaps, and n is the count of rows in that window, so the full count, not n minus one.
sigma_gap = 0.17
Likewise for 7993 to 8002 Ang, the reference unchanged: 0.32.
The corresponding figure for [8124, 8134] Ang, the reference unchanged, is 0.14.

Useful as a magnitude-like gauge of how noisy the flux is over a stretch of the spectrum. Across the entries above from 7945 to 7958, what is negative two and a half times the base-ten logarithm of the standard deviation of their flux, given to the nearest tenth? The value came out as 0.5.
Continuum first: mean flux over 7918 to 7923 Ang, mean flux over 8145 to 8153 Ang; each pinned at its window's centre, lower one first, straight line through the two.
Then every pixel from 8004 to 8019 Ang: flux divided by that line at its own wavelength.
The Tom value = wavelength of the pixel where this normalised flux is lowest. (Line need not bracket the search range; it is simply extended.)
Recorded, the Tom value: 8006.57 Ang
